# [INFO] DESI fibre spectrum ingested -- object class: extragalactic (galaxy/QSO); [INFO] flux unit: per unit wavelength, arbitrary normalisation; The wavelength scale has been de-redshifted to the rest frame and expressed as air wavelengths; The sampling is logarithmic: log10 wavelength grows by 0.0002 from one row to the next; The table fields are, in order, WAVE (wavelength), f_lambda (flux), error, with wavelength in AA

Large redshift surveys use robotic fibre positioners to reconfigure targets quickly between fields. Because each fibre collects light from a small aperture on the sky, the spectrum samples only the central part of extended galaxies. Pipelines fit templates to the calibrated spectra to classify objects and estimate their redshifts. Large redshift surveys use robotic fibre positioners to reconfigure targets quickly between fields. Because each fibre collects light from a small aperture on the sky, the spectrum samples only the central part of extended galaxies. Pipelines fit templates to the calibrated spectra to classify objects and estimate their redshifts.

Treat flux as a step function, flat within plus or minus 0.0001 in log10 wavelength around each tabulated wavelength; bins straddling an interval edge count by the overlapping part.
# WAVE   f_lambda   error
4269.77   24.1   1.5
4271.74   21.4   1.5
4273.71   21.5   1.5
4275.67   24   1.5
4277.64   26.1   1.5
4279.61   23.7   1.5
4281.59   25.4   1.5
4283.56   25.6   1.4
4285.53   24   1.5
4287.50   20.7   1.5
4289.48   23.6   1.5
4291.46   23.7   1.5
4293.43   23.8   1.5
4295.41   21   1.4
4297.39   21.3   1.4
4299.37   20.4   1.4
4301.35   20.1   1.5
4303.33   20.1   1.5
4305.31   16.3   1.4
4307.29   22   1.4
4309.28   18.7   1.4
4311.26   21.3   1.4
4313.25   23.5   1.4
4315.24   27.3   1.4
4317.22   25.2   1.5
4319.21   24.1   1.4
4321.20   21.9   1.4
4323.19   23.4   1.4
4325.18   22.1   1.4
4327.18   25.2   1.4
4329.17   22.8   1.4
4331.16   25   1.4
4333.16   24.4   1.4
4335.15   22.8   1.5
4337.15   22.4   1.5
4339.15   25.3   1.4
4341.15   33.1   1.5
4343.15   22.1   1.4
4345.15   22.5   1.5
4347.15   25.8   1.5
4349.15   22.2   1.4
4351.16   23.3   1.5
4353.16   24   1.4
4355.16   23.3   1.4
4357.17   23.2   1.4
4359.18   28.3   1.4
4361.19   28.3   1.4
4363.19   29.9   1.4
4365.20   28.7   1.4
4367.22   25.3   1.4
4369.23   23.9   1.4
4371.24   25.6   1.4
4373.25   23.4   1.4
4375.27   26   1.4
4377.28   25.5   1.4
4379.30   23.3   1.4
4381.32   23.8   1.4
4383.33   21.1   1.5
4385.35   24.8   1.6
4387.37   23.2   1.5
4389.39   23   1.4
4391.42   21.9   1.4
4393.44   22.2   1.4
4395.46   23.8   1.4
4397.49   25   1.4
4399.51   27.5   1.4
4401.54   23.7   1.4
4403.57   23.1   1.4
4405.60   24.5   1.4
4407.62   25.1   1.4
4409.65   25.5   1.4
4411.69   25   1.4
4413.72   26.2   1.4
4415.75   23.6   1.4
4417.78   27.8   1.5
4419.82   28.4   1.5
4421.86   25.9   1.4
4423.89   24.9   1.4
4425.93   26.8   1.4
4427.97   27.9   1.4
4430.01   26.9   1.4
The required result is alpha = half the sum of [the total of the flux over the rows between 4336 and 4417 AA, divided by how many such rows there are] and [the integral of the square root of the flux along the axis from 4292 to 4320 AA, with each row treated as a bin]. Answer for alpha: 78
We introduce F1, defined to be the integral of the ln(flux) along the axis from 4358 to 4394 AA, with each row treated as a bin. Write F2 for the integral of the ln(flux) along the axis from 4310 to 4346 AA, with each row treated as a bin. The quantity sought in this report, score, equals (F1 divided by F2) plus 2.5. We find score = 3.51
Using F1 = 116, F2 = 114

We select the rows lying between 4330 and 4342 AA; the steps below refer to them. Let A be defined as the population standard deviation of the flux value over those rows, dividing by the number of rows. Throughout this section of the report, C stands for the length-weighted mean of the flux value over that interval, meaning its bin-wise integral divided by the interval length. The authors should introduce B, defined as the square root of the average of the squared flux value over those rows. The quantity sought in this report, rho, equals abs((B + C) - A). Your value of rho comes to 48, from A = 3.6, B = 25.7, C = 25.4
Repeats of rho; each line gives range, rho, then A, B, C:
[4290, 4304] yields 42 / 1.5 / 21.5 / 21.6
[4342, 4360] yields 46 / 1.9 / 23.9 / 23.9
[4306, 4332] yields 44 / 2.1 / 23.4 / 23.2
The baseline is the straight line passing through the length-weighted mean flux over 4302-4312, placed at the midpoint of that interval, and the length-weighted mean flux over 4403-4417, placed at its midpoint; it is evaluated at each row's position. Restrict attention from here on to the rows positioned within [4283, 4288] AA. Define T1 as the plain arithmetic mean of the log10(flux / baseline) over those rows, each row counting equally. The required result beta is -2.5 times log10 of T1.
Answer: 2.5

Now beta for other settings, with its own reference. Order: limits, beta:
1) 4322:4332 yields 3.1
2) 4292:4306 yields 4.1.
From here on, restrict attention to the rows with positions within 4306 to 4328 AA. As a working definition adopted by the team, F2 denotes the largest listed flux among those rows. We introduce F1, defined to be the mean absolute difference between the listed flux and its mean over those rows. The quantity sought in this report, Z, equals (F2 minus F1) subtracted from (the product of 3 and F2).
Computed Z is 56.4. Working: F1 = 1.78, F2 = 27.3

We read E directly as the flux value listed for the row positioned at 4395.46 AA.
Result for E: 23.8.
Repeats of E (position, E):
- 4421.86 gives 25.9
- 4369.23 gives 23.9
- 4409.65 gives 25.5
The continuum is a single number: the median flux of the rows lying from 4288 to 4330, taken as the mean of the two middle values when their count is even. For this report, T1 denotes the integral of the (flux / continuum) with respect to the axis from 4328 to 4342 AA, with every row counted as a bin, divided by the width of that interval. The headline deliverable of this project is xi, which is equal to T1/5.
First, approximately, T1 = 1.13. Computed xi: 0.227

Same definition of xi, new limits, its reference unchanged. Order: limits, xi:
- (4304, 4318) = 0.199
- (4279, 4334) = 0.206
